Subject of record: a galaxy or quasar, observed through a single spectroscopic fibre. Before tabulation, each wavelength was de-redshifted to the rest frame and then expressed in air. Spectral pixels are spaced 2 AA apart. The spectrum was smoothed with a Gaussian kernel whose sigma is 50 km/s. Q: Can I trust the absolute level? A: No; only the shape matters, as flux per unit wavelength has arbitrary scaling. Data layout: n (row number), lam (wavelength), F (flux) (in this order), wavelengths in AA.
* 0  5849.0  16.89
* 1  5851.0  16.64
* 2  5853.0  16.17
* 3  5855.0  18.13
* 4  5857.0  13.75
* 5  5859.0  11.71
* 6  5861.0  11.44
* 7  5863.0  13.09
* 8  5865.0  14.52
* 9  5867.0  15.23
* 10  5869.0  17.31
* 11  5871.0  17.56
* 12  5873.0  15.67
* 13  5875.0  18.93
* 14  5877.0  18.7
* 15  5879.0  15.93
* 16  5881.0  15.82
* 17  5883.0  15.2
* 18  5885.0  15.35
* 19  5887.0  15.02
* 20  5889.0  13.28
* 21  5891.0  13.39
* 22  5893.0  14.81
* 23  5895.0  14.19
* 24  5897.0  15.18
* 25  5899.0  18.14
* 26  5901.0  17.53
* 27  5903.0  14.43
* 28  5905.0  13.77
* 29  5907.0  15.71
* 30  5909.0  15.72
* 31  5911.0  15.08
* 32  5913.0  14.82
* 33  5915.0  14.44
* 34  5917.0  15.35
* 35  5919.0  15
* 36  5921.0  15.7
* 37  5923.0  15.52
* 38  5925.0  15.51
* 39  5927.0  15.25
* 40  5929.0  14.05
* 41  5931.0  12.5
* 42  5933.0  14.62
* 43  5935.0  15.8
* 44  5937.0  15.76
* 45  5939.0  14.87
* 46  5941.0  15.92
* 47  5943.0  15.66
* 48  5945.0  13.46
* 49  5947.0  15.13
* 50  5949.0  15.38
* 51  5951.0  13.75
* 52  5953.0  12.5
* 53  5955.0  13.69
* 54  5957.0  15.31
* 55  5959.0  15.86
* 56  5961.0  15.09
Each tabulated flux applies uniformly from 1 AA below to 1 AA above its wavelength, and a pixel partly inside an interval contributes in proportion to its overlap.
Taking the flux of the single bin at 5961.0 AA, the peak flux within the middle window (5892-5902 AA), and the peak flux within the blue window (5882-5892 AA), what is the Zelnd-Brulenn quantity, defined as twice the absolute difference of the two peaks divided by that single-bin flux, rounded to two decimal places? 0.37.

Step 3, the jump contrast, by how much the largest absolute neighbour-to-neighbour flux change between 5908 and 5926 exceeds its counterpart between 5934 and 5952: -1.3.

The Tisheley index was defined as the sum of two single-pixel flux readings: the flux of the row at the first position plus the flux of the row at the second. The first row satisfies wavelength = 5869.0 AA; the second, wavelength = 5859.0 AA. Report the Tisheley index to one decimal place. 29.0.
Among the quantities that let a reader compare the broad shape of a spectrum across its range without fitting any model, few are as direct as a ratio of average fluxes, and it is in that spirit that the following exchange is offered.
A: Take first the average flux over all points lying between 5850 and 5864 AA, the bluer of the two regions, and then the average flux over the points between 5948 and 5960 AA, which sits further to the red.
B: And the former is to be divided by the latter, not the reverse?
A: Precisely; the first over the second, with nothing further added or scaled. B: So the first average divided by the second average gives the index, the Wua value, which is 1.00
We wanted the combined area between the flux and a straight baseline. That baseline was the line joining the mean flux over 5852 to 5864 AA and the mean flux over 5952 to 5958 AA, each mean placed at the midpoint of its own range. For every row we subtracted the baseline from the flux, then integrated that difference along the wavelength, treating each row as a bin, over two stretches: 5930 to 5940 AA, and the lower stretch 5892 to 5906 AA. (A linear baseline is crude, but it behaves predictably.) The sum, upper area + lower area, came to 29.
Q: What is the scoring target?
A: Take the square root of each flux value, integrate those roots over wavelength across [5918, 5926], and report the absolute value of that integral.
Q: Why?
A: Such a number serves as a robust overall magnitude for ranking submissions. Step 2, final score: 31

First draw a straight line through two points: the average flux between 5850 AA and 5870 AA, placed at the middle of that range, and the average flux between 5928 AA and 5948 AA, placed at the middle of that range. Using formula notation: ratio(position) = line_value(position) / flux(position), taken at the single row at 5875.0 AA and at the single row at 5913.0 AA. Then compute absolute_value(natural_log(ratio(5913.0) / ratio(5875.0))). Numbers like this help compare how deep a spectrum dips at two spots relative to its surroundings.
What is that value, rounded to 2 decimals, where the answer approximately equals 0.24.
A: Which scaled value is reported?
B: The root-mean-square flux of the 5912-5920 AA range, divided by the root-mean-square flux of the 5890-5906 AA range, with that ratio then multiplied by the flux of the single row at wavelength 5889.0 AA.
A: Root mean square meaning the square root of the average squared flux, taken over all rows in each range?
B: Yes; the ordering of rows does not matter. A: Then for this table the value 13.0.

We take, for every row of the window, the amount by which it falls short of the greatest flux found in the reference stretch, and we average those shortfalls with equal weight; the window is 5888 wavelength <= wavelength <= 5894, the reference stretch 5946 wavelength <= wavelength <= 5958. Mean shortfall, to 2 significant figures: 1.6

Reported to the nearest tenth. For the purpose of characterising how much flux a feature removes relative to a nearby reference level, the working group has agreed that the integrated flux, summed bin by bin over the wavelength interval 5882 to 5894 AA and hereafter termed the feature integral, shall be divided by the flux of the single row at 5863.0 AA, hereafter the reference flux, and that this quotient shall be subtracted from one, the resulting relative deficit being -12.3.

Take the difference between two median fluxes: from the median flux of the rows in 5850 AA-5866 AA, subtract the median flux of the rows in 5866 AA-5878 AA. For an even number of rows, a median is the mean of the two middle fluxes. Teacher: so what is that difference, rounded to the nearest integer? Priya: -3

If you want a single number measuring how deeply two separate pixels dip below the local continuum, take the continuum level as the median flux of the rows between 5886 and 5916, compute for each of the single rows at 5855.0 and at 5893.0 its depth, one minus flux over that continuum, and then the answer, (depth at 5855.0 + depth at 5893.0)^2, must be 0.050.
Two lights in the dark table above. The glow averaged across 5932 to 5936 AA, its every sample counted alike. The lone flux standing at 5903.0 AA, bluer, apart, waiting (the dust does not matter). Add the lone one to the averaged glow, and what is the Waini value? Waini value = 29.6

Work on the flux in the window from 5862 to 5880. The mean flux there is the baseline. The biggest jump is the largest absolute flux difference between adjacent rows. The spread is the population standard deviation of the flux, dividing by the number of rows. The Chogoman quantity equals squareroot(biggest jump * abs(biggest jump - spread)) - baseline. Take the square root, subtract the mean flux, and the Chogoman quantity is -14.2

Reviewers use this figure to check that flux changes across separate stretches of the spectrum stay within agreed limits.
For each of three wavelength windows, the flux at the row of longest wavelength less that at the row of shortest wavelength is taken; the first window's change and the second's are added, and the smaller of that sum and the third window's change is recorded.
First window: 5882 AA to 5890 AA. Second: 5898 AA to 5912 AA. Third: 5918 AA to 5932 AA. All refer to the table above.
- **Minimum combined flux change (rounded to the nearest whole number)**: -5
